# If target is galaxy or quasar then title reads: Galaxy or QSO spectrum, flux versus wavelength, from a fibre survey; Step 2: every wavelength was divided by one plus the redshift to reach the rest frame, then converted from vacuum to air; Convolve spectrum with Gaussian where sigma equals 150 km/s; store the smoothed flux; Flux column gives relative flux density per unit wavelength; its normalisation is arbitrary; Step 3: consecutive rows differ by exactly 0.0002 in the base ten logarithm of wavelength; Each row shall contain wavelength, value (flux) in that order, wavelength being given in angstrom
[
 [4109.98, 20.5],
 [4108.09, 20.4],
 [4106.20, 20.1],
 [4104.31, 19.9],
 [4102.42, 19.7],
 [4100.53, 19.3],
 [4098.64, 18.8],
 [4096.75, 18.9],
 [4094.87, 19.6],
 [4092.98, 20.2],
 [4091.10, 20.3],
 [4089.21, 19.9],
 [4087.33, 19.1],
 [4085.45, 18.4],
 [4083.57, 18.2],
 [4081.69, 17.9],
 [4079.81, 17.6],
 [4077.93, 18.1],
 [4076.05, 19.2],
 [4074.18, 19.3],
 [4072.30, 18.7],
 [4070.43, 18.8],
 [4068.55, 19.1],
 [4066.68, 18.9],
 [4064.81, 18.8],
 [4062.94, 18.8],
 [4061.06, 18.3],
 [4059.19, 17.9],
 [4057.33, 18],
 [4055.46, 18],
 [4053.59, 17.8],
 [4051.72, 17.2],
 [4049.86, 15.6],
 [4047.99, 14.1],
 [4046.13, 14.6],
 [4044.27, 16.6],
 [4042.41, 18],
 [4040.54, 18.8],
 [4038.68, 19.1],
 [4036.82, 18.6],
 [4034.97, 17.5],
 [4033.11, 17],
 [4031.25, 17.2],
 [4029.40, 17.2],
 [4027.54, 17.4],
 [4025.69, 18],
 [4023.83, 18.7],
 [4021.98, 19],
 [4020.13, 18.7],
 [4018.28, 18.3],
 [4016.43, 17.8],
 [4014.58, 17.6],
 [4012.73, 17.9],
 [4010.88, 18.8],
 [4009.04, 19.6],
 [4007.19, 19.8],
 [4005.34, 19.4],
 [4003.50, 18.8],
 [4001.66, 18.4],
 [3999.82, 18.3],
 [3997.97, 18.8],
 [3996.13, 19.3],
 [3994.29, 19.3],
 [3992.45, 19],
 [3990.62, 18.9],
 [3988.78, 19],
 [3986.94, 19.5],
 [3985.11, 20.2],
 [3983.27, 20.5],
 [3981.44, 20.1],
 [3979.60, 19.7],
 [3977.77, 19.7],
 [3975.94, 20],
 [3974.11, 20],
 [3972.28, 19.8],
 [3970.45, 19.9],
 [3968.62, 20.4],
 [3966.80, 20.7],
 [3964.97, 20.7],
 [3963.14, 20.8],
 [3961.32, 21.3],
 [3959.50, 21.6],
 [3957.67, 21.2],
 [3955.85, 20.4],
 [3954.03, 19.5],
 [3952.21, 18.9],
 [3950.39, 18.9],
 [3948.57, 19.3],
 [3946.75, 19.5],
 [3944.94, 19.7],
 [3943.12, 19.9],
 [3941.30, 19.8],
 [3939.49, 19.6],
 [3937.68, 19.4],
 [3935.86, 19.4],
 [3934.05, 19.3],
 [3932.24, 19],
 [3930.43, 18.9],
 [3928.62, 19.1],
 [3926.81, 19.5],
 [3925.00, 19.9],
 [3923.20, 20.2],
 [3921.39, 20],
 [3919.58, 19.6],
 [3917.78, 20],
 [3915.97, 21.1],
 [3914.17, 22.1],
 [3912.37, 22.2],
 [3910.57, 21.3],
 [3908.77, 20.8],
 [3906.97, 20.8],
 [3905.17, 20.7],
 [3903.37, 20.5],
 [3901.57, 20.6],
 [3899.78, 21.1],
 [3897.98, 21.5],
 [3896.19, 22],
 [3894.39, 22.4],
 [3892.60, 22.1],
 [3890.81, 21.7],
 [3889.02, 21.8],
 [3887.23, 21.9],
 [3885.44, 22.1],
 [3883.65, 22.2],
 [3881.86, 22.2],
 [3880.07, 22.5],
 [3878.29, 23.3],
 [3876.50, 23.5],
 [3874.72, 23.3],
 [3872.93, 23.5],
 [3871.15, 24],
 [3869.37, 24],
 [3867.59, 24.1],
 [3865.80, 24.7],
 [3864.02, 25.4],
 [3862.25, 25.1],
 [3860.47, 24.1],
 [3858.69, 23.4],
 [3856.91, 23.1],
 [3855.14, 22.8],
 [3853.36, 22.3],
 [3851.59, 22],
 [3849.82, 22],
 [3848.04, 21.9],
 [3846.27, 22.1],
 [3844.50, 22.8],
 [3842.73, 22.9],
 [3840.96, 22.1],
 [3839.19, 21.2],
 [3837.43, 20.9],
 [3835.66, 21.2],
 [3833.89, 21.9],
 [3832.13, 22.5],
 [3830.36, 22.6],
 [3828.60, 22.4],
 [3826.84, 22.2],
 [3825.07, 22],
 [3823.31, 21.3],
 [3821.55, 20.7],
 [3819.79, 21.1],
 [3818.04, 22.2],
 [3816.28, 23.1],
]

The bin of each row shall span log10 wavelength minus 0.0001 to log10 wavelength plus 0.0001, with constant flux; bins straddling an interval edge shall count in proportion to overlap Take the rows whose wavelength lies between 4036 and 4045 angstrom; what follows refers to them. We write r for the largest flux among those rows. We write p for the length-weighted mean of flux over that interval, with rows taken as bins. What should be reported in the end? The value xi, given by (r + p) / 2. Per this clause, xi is 18.7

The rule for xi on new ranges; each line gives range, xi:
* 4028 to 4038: 18.1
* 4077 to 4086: 18.2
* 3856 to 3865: 24.8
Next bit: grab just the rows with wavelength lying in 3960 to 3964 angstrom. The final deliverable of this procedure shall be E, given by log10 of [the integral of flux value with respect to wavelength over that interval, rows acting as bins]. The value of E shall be 1.93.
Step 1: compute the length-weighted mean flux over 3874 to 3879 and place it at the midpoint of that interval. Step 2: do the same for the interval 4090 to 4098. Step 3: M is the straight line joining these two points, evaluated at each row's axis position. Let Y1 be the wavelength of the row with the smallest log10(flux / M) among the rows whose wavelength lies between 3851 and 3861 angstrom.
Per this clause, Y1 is 3851.59 angstrom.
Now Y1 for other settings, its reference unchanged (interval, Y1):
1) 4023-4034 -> 4033.11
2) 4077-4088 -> 4079.81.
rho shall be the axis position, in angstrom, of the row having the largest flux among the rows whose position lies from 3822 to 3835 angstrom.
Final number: 3830.36 angstrom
